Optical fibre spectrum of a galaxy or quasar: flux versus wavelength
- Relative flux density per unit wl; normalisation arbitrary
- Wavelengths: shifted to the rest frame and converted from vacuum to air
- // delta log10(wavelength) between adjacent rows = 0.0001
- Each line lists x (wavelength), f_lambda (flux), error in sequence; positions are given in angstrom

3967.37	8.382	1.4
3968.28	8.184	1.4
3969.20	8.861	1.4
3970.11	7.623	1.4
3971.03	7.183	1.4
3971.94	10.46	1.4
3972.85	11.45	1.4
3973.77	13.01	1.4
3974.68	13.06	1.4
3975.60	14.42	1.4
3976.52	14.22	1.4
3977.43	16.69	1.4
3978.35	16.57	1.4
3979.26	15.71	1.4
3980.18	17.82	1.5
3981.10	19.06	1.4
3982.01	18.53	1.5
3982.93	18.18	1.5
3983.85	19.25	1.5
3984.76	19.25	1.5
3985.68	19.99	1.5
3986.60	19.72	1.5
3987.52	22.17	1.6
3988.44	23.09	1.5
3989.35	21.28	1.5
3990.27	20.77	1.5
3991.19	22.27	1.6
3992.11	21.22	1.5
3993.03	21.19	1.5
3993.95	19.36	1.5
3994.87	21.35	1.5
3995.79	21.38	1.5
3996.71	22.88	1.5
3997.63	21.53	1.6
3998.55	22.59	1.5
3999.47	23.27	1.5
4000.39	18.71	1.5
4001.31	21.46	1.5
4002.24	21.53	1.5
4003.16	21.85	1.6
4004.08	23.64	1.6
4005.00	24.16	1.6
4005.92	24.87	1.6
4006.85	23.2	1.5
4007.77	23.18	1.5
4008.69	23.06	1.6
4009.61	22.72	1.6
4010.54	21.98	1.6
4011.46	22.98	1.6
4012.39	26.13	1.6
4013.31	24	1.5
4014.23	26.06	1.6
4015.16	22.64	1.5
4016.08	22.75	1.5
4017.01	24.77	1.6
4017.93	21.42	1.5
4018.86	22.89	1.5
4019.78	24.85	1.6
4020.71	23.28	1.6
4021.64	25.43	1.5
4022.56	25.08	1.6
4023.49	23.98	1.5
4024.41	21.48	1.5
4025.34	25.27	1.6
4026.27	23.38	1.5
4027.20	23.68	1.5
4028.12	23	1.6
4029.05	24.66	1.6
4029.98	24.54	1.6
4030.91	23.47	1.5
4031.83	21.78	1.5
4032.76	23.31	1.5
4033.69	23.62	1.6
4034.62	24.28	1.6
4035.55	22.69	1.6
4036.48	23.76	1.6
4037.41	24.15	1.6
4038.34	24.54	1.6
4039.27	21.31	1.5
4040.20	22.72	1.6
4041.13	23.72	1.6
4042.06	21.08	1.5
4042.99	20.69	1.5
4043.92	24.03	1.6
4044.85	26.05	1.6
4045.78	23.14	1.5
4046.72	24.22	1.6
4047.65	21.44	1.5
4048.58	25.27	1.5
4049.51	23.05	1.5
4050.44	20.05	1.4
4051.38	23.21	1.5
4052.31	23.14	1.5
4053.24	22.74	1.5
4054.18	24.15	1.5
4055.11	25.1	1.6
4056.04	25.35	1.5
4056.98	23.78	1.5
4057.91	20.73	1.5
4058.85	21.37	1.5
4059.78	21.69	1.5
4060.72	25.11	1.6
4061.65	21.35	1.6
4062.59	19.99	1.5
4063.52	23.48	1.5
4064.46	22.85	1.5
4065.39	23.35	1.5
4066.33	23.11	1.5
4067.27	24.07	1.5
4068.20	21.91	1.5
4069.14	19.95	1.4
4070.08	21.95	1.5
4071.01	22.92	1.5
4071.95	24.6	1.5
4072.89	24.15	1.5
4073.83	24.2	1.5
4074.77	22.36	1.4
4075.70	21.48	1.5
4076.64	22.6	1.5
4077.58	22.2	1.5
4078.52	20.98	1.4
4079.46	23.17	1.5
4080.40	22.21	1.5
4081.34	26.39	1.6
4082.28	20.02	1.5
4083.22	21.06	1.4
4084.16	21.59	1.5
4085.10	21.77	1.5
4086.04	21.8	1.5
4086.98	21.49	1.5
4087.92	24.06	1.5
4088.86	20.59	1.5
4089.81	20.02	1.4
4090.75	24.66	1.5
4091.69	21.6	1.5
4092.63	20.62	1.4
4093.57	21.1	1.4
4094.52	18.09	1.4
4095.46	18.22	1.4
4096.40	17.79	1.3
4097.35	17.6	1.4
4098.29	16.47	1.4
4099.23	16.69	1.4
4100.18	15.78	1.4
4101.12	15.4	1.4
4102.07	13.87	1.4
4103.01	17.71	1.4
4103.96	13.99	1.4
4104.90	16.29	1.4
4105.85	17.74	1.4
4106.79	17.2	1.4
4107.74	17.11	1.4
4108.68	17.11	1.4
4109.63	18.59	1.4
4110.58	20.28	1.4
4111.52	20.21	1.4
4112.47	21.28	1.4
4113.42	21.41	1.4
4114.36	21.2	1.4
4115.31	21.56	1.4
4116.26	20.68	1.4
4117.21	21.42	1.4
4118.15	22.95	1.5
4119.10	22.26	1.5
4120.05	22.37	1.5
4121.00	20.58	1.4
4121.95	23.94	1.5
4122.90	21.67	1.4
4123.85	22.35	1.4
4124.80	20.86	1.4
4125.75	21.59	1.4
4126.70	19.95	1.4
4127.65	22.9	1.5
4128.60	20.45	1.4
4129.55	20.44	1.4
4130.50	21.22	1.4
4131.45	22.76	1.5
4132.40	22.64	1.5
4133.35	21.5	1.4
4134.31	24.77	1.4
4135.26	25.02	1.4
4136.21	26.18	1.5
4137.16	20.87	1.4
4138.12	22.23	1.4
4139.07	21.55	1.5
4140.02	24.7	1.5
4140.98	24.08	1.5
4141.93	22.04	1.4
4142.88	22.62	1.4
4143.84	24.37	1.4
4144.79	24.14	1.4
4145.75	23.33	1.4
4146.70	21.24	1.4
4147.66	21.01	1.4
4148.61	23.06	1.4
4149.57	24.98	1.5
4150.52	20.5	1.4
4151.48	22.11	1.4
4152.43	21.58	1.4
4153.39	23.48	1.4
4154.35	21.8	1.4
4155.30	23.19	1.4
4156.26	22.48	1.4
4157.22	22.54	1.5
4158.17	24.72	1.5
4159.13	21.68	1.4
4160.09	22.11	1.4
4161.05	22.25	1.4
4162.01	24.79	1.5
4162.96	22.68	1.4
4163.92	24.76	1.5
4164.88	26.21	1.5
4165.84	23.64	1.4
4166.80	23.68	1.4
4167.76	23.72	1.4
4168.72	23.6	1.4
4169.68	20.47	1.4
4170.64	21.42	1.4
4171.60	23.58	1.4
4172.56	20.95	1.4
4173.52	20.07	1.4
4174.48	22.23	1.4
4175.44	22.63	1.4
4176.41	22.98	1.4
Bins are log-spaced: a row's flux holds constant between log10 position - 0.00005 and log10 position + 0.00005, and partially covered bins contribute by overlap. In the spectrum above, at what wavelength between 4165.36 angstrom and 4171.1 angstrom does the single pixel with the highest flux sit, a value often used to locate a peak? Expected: 4167.76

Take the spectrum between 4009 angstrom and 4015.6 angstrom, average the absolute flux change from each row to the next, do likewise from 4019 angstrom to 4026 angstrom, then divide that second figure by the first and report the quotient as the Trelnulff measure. 0.92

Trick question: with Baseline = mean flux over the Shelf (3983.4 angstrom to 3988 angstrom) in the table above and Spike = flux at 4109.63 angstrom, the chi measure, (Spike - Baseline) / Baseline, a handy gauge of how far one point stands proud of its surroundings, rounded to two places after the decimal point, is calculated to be -0.07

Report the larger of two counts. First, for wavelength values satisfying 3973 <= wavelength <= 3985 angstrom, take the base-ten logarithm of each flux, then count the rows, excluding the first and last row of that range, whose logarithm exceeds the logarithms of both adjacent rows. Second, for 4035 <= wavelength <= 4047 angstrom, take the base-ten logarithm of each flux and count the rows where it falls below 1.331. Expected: 3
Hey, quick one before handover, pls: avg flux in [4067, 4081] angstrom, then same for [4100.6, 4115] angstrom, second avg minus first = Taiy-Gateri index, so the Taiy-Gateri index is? -5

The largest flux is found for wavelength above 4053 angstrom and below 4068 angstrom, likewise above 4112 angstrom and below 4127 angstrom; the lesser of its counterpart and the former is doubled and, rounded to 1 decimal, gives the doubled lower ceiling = 47.9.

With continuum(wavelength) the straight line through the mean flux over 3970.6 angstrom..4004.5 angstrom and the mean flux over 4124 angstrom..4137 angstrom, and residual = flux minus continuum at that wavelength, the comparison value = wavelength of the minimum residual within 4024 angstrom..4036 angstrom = 4024.41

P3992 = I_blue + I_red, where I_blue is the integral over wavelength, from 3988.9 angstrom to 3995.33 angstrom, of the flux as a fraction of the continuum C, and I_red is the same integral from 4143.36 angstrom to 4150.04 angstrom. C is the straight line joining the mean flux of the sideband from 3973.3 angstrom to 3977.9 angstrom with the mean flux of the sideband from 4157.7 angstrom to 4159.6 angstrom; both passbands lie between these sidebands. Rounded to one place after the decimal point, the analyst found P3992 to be 15.8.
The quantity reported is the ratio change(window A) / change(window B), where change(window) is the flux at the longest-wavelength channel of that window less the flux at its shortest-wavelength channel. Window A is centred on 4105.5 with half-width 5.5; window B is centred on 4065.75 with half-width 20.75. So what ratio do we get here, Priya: -3.4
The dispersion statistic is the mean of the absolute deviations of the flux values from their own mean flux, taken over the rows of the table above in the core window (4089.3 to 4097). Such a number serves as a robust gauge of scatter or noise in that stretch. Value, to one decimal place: 1.7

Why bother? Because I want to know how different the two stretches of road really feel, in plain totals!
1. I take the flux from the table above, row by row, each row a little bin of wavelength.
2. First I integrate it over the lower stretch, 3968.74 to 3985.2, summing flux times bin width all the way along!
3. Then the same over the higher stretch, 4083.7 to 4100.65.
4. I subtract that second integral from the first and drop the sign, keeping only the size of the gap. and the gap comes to 100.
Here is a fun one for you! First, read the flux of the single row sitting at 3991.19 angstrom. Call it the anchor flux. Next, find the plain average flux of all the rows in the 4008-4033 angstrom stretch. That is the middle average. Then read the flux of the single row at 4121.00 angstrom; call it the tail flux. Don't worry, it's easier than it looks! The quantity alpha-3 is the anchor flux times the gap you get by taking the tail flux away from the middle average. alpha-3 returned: 68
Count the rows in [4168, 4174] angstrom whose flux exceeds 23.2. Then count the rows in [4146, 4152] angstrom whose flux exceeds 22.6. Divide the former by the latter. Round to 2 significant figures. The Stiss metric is 1.0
